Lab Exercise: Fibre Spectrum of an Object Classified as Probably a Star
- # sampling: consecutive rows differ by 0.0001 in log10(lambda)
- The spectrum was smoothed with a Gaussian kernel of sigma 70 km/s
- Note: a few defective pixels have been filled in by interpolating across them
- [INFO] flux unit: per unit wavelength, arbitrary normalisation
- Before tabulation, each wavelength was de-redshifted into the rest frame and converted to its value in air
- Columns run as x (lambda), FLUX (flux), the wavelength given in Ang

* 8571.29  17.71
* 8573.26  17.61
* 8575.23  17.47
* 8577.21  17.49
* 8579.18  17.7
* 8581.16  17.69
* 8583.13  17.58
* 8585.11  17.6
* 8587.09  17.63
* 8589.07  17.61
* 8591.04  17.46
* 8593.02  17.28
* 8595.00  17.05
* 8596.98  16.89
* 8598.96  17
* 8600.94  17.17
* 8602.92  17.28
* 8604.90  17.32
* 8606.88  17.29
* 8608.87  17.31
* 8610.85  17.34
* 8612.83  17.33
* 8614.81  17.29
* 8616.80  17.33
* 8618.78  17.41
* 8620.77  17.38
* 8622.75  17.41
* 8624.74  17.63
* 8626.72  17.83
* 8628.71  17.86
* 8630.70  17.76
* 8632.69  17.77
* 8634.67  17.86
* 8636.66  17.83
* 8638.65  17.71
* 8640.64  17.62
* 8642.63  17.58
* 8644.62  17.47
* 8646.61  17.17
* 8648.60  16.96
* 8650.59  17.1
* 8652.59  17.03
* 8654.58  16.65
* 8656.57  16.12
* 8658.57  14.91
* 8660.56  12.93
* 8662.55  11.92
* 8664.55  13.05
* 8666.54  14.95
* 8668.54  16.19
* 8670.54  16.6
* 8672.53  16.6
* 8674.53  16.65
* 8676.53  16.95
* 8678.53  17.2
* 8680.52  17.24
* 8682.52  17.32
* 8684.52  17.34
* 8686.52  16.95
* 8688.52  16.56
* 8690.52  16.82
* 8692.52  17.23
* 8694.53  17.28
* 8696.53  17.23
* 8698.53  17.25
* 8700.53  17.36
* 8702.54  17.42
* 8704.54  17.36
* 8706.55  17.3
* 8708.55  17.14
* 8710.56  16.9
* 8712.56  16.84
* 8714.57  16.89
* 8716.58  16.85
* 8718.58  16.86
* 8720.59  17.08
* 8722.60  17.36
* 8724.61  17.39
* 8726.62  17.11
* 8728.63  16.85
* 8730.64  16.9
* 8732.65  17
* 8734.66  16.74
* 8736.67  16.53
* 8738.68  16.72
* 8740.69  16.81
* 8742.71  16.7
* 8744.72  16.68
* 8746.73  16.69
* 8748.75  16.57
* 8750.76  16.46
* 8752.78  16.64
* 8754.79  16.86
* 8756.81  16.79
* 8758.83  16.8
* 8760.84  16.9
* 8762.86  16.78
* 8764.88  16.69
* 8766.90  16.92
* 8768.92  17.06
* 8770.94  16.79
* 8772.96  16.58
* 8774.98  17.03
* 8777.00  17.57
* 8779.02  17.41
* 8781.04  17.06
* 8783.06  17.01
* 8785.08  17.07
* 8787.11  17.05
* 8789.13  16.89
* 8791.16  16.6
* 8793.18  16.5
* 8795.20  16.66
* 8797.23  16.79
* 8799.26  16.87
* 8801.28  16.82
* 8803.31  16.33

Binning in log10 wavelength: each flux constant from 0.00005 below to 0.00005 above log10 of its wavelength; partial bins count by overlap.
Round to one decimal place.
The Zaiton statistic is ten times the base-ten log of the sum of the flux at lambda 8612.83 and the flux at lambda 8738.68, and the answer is 15.3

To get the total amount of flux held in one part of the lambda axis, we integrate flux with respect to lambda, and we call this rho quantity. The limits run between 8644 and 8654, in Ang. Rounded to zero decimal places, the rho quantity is 171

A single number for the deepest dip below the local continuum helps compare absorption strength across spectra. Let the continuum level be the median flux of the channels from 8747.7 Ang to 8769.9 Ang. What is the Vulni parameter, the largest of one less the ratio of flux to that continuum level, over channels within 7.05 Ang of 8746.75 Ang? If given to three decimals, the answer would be 0.020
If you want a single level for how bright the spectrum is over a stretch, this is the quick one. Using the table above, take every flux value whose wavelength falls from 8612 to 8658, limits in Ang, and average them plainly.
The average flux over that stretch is 17.4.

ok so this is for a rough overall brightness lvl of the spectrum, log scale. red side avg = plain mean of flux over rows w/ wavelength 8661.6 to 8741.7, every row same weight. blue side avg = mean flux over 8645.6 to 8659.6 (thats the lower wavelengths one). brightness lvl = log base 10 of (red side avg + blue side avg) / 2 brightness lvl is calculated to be 1.22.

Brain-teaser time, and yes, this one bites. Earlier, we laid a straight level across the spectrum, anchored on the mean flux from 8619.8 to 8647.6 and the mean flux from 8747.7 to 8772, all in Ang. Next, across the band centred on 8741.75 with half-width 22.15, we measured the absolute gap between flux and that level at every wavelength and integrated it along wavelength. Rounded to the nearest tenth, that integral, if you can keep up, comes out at 7.3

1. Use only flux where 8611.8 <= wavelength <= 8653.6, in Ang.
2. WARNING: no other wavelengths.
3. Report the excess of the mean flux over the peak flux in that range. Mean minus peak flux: -0.37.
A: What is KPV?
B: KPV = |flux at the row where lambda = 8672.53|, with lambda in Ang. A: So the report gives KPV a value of 16.60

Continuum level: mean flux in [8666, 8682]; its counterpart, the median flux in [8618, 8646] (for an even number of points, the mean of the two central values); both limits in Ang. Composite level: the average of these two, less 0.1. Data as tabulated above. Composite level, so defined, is 17.0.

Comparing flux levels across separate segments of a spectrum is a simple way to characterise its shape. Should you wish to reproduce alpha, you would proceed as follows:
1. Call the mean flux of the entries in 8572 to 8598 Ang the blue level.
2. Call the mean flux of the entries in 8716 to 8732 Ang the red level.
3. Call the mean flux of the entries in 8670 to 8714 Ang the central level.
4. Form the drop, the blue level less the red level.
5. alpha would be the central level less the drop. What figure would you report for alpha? 16.7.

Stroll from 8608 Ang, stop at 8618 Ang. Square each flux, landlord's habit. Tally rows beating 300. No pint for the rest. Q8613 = 3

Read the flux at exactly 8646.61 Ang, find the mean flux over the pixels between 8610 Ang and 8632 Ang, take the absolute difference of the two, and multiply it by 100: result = 34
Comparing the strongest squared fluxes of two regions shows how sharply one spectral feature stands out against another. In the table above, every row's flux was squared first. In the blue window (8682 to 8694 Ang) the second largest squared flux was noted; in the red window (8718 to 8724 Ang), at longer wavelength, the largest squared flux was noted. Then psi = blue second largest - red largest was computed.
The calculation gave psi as -1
